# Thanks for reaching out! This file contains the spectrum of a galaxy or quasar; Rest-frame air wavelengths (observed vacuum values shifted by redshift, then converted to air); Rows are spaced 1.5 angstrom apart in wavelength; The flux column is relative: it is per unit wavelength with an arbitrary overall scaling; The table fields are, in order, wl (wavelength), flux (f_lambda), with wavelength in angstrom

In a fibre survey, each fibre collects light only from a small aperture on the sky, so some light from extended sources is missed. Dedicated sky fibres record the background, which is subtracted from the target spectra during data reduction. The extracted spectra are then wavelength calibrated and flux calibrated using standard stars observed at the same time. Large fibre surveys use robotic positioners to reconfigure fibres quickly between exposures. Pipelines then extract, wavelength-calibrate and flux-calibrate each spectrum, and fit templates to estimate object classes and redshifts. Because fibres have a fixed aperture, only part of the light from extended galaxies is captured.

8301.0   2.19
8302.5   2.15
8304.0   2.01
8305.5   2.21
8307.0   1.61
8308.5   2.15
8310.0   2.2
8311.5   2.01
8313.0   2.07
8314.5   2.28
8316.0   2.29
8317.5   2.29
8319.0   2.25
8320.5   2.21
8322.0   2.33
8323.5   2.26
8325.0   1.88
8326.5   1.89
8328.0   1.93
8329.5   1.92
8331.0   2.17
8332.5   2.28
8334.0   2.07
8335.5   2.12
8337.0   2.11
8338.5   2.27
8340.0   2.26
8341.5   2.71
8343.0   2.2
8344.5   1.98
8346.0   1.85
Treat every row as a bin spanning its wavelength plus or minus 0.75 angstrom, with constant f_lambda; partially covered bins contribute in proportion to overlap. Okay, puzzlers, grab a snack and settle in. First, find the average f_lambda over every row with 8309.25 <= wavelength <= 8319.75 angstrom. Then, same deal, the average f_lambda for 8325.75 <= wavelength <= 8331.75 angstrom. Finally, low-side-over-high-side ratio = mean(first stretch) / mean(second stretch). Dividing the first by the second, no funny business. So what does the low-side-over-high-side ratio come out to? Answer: 1.11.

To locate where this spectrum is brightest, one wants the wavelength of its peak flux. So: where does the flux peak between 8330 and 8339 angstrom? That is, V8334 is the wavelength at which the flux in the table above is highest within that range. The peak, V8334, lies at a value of 8332.5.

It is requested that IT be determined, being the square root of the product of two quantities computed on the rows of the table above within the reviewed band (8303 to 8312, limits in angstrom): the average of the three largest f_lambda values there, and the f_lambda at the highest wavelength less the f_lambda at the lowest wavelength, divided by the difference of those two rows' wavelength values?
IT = 0.00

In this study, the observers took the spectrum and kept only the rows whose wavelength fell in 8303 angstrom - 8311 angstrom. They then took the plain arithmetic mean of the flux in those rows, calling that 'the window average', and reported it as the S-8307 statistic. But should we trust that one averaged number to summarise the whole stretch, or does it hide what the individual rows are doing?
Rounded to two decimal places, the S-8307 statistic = 2.04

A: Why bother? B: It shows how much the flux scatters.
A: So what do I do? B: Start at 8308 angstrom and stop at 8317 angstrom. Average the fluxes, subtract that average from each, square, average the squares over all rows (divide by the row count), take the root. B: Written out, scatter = 0.10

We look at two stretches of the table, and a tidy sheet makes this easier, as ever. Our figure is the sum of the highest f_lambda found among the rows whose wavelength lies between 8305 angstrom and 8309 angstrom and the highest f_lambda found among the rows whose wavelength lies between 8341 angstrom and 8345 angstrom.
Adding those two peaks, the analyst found 4.9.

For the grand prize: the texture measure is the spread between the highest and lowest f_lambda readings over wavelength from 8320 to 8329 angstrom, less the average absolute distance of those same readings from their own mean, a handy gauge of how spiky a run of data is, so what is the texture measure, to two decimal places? 0.27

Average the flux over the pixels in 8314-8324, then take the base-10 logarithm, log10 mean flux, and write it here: 0.357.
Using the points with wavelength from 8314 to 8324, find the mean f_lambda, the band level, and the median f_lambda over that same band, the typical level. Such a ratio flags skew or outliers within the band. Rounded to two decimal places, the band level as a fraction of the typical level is 1.00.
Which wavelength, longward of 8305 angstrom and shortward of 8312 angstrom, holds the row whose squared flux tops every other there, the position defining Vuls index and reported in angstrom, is 8305.5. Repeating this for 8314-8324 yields 8322.0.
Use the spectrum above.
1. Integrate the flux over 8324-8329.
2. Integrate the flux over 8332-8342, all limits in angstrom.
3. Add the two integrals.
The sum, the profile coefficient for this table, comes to 32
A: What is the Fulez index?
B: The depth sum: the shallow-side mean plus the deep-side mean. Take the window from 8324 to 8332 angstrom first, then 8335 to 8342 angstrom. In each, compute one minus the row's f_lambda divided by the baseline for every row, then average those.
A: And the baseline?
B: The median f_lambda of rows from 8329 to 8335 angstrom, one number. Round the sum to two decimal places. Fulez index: -0.01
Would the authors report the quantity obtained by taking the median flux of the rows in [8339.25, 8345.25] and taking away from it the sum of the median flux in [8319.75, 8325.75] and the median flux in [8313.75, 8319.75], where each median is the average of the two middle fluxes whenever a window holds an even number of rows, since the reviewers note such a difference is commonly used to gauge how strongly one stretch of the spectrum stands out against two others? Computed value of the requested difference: -2.29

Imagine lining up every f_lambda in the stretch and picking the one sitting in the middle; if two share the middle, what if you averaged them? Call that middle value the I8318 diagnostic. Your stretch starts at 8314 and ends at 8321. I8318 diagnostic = 2.28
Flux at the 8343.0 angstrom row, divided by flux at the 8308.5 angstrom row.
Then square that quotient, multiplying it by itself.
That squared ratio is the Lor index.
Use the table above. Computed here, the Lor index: 1.05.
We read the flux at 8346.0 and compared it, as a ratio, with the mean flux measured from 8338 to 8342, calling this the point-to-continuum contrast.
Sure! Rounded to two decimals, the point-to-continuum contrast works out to 0.77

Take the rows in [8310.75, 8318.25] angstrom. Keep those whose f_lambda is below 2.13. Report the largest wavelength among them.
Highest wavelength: 8313.0 angstrom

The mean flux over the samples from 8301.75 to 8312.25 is 2.0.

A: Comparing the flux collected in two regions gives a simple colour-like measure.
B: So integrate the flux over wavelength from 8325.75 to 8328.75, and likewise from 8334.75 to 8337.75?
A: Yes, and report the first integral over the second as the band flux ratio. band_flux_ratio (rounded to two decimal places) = 0.90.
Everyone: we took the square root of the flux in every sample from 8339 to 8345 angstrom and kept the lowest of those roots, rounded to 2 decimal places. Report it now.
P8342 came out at 1.41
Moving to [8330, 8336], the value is 1.44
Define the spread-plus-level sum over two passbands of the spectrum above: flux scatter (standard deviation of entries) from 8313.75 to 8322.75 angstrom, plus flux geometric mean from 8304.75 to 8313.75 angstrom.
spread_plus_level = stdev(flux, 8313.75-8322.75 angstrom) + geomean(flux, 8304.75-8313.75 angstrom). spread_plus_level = 2.07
